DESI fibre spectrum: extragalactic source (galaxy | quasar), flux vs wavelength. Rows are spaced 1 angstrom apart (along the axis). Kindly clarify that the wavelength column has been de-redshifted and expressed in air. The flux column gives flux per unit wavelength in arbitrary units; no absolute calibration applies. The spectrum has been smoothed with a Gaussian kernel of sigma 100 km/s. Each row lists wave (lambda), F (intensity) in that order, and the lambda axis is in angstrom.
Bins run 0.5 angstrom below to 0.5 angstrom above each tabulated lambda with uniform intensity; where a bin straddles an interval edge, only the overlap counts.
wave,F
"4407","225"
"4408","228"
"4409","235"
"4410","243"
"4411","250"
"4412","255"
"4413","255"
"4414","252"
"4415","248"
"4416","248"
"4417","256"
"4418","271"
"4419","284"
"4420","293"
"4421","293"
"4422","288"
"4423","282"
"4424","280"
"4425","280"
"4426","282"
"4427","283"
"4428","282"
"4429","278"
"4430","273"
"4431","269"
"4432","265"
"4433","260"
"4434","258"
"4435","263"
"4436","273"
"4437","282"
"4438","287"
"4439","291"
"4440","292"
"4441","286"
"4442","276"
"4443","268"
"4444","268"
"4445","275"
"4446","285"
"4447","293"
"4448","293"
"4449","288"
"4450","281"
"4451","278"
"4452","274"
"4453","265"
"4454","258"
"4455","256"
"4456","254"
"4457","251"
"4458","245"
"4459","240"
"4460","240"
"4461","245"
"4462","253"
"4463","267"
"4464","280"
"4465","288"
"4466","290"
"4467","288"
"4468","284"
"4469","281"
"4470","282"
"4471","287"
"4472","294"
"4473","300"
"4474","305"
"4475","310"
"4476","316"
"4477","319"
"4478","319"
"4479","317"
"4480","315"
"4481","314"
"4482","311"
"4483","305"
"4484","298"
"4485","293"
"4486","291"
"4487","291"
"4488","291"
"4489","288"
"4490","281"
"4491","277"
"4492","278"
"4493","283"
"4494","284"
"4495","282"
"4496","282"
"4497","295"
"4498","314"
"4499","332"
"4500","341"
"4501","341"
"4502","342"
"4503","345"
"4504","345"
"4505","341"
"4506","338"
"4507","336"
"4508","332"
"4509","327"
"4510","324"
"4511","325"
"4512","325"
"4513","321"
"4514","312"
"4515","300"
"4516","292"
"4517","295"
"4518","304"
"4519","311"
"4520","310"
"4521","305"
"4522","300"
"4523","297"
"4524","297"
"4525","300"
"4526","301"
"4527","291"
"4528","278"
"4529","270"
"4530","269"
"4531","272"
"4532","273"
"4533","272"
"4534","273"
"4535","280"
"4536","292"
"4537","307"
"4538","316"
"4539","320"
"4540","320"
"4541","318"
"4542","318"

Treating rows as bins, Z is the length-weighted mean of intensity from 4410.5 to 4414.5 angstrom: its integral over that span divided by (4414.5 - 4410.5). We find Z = 253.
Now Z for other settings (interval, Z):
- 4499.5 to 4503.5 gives 342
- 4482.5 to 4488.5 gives 295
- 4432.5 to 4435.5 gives 260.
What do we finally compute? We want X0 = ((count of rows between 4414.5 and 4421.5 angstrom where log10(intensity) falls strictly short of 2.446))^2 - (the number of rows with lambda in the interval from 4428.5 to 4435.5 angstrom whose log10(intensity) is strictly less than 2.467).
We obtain 9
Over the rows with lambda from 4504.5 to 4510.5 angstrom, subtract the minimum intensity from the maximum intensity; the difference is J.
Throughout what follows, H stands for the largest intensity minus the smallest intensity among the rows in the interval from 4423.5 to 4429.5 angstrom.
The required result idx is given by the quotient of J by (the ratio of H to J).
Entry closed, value 58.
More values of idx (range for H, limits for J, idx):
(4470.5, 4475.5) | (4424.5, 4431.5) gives 9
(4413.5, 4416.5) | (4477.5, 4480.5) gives 4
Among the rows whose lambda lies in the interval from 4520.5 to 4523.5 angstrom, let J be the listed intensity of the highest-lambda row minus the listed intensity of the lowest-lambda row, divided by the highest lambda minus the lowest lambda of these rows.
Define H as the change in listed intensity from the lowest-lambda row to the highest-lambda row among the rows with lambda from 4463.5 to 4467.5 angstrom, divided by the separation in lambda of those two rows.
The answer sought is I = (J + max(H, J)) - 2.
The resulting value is -3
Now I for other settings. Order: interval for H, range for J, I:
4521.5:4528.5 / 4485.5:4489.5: -4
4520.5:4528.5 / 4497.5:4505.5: 6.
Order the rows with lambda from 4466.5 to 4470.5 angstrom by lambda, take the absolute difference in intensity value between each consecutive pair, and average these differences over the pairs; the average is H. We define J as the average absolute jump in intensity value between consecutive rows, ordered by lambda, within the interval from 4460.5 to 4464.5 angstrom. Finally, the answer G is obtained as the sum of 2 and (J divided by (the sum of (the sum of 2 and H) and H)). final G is 3.59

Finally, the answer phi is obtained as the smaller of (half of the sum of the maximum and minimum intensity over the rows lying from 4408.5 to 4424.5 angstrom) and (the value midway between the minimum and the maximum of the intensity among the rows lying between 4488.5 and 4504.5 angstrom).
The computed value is 264.0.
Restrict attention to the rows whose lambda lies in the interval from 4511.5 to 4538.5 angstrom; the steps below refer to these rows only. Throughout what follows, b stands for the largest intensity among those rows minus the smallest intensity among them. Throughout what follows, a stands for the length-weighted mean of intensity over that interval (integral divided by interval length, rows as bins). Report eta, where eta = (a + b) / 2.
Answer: 175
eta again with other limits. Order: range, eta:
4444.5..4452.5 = 151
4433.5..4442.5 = 156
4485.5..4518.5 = 189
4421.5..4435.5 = 152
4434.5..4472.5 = 164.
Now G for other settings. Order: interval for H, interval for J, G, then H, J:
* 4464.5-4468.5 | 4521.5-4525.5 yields 2.27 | 2.7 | 2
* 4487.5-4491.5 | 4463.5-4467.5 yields 2.35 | 4.7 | 4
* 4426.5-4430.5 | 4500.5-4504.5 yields 2.15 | 3.3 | 1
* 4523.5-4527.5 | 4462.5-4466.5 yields 2.68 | 4.7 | 8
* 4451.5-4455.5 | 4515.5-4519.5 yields 2.45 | 6.0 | 6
